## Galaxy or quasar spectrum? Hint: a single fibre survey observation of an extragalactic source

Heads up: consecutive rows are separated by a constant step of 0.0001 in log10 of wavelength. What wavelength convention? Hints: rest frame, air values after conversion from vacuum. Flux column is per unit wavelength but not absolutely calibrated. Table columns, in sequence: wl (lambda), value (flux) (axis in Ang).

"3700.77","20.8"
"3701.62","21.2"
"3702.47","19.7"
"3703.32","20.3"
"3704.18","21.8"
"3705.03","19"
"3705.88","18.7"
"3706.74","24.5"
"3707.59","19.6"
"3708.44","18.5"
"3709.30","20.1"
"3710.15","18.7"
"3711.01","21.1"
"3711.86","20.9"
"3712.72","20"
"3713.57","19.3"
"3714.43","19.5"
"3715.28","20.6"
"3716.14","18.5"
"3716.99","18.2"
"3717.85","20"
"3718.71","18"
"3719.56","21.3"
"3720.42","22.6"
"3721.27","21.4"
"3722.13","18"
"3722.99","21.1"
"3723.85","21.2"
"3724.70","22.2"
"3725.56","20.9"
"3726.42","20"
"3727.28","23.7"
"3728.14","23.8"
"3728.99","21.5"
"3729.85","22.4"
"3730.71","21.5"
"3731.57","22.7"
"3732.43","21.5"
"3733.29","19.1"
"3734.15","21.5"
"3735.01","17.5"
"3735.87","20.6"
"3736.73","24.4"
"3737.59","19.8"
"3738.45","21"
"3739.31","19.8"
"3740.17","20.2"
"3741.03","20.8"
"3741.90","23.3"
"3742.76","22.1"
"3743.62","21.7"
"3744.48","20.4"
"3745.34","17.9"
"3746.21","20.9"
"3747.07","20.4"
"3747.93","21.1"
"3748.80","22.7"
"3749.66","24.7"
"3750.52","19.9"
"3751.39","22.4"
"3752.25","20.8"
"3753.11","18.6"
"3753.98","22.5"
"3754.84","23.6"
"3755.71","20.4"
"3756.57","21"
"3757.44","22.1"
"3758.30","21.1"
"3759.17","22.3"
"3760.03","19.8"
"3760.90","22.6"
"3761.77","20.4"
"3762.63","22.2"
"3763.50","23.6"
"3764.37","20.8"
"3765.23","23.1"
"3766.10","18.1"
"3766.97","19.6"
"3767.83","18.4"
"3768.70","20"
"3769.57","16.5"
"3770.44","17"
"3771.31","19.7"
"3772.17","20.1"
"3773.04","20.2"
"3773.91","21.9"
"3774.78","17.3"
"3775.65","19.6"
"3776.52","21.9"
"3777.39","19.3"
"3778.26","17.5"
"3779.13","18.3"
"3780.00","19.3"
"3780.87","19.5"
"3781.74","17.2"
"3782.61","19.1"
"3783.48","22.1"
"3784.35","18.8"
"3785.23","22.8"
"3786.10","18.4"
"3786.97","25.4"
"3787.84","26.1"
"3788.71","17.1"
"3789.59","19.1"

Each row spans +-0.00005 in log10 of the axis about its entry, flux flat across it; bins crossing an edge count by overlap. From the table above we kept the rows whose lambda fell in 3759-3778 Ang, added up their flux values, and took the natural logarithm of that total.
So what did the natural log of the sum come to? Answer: 6.10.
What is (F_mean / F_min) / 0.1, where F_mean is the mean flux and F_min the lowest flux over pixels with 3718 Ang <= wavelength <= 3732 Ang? 11.9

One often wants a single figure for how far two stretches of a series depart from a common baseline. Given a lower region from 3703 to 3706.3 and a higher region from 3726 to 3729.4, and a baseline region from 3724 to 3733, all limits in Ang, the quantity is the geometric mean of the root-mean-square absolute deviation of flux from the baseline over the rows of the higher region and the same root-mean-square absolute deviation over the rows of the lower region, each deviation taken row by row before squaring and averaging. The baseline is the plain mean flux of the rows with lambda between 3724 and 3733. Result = 2.0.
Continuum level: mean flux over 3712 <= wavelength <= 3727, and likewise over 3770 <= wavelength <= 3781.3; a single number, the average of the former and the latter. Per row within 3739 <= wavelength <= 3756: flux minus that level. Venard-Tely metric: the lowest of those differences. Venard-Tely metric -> -1.9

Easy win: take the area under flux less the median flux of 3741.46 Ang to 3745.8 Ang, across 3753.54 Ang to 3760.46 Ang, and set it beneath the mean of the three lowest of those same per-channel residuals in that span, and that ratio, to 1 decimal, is 1.9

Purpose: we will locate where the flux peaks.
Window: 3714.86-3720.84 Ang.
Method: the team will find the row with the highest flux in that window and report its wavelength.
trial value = 3720.42 Ang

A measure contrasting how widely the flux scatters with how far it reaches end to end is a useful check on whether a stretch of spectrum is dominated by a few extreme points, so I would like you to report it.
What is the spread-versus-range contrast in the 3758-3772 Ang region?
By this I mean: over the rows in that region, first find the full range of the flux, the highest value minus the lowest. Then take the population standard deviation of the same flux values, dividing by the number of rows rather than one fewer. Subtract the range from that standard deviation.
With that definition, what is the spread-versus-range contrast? -5.05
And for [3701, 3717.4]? -4.84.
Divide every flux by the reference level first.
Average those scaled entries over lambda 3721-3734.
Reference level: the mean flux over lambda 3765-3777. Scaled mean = 1.10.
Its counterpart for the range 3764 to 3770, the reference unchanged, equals 1.00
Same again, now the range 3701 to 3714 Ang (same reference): 1.04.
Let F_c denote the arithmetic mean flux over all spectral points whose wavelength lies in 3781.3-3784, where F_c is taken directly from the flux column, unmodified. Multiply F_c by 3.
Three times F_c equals 58.4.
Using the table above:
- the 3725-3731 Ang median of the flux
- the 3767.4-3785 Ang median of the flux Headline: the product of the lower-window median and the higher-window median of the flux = 415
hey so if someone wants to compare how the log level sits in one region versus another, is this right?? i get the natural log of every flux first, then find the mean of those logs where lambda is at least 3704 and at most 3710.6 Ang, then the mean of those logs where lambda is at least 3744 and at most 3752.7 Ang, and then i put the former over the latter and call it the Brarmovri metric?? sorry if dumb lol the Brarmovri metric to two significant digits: 0.98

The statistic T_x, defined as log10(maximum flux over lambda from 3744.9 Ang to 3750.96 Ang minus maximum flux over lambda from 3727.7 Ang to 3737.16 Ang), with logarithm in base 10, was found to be -0.5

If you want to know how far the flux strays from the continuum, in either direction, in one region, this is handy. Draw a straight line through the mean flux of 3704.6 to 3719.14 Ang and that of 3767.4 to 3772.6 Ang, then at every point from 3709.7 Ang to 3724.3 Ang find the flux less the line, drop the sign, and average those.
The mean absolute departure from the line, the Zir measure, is 1.26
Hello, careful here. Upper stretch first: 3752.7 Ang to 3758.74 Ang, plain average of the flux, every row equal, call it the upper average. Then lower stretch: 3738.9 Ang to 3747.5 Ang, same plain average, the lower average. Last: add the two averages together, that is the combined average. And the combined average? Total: 42.1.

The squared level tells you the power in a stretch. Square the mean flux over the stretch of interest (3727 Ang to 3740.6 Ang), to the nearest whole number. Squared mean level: 454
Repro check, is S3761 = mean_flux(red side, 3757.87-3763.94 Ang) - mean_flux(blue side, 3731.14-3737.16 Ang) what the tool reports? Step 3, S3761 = 0.7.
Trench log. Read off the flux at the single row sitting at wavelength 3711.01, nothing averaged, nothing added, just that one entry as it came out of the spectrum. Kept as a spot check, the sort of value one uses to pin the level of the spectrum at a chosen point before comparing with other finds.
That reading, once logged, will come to 21.1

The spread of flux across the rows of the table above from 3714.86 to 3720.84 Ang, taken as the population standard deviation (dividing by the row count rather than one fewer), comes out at 1.6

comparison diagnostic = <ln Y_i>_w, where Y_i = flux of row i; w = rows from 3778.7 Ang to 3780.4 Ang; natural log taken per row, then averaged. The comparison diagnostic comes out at 2.934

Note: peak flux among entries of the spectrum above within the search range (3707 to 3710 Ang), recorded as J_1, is 20.1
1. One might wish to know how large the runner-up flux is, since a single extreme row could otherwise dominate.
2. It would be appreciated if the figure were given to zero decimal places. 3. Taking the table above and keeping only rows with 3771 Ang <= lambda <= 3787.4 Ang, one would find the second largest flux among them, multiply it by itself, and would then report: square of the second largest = 520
